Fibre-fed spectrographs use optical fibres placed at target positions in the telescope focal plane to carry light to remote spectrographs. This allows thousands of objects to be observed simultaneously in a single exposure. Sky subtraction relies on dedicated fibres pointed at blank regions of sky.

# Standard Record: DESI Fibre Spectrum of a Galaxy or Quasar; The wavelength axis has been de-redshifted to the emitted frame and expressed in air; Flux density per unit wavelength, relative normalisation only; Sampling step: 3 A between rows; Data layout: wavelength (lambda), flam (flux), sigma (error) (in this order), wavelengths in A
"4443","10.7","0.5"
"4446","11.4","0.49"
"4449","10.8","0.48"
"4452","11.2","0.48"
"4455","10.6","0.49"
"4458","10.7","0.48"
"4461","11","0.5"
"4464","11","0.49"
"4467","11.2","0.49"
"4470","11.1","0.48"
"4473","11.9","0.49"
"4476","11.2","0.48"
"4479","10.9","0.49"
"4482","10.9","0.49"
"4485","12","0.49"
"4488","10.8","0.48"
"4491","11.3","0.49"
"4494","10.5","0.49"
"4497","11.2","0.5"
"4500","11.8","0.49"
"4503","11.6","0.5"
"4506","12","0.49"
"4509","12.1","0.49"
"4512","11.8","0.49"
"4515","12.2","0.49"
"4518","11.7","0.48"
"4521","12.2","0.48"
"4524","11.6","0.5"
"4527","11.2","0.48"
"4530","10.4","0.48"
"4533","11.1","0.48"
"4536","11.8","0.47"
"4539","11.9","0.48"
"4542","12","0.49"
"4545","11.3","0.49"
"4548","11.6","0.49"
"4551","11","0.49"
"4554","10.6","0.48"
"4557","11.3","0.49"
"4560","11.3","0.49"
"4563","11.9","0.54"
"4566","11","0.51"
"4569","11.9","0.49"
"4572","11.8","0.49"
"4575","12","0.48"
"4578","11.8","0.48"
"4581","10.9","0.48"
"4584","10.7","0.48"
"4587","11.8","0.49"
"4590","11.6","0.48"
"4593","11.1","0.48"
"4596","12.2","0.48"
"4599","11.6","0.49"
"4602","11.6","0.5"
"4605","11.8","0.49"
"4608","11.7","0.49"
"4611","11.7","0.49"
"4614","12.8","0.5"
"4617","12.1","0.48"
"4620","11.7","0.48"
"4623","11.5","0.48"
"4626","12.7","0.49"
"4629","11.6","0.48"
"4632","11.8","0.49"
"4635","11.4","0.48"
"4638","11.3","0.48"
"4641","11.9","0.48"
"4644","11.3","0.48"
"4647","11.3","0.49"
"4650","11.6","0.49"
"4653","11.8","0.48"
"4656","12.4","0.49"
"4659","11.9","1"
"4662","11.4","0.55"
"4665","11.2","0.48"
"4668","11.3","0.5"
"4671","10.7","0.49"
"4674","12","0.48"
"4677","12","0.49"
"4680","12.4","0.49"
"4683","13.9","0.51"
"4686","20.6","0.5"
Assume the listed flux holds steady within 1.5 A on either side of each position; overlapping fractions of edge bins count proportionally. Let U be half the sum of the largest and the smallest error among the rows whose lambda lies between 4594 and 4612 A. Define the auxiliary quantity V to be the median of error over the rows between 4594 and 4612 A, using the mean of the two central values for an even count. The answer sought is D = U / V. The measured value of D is 1.00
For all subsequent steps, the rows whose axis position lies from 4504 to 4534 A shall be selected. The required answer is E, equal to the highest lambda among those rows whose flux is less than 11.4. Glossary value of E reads 4533 A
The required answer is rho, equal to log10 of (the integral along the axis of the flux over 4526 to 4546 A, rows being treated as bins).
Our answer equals 2.36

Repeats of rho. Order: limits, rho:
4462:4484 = 2.39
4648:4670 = 2.41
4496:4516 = 2.37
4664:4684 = 2.38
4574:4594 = 2.36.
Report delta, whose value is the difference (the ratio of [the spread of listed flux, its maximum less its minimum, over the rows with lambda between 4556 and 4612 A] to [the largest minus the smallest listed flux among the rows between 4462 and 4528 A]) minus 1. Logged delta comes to -0.1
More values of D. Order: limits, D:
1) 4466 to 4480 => 0.99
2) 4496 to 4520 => 1.00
